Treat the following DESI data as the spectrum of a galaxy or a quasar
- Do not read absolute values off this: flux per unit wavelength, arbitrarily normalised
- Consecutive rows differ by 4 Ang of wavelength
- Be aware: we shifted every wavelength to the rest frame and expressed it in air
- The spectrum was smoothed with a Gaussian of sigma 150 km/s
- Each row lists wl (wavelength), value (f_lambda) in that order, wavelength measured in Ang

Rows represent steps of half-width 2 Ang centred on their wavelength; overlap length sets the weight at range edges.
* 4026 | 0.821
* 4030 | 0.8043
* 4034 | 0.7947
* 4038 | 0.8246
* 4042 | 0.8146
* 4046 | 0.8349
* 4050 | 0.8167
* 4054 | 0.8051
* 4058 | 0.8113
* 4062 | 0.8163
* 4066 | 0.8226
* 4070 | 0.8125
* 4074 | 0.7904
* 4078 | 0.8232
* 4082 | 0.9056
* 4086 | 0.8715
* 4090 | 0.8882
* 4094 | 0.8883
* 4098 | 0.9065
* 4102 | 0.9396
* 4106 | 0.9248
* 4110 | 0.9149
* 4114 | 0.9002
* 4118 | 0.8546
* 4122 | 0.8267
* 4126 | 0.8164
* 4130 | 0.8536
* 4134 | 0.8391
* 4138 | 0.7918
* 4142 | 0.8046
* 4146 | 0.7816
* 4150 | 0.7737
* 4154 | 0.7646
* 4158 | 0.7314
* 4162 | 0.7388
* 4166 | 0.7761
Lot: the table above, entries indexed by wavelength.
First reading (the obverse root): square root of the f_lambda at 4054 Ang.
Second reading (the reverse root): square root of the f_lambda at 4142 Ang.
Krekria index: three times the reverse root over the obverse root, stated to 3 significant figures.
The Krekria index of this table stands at 3.00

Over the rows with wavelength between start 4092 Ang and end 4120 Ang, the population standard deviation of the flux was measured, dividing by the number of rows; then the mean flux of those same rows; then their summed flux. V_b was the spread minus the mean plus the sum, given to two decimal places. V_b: 5.45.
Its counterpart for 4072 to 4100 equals 5.25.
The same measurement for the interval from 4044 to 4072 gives 4.91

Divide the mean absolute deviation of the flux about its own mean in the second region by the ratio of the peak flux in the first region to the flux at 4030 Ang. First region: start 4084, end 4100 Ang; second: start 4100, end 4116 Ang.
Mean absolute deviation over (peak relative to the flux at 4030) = 0.011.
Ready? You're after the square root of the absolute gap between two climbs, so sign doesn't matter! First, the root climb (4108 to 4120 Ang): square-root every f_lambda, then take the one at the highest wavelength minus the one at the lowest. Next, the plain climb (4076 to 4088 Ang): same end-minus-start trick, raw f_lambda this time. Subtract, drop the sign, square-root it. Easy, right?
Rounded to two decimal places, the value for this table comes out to 0.28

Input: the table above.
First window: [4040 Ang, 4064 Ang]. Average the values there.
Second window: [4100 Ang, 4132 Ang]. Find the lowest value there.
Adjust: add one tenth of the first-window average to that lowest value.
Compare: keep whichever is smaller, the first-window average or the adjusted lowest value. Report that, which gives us 0.816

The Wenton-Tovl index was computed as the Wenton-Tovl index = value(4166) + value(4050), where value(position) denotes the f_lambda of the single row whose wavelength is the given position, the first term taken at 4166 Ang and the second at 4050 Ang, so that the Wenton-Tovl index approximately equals 1.59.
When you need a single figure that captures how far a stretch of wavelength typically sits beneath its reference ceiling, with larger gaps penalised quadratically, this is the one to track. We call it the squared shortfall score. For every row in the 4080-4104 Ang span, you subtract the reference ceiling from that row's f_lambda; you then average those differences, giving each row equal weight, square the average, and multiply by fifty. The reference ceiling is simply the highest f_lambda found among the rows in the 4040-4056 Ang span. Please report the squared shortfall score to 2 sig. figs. 0.21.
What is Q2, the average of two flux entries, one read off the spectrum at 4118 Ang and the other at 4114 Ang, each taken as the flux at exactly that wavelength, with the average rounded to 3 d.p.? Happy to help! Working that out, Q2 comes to 0.877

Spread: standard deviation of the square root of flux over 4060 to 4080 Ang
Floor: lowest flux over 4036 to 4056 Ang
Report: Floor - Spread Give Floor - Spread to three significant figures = 0.798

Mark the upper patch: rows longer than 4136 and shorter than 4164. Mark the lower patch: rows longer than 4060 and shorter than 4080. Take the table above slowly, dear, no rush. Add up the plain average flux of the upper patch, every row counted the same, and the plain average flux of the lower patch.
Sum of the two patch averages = 1.58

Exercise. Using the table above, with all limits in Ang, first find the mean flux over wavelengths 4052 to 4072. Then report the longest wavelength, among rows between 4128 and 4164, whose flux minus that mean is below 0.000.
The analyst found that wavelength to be 4162 Ang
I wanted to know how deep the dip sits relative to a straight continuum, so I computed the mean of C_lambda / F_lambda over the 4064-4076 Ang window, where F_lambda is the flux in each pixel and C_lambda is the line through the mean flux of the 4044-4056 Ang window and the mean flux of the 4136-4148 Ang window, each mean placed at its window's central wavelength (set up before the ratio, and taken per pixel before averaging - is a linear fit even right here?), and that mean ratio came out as 1.01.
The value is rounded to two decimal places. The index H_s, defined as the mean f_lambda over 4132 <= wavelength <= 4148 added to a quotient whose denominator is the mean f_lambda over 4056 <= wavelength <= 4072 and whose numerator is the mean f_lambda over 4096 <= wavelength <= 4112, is 1.93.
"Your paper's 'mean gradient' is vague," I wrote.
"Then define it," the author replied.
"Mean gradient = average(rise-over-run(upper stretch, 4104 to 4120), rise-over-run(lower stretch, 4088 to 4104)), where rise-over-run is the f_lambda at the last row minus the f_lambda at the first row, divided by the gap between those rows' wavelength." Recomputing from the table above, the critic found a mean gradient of -0.0008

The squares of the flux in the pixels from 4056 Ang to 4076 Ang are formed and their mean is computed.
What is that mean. 0.66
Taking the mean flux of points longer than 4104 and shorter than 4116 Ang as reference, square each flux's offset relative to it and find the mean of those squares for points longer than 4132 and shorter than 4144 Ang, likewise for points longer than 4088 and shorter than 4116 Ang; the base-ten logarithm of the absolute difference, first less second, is -1.98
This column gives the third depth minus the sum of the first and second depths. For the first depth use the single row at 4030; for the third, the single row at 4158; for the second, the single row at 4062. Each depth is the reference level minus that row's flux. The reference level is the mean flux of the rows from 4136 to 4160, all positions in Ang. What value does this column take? 0.11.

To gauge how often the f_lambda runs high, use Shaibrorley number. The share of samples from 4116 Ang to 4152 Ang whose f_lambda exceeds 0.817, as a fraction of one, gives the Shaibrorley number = 0.4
